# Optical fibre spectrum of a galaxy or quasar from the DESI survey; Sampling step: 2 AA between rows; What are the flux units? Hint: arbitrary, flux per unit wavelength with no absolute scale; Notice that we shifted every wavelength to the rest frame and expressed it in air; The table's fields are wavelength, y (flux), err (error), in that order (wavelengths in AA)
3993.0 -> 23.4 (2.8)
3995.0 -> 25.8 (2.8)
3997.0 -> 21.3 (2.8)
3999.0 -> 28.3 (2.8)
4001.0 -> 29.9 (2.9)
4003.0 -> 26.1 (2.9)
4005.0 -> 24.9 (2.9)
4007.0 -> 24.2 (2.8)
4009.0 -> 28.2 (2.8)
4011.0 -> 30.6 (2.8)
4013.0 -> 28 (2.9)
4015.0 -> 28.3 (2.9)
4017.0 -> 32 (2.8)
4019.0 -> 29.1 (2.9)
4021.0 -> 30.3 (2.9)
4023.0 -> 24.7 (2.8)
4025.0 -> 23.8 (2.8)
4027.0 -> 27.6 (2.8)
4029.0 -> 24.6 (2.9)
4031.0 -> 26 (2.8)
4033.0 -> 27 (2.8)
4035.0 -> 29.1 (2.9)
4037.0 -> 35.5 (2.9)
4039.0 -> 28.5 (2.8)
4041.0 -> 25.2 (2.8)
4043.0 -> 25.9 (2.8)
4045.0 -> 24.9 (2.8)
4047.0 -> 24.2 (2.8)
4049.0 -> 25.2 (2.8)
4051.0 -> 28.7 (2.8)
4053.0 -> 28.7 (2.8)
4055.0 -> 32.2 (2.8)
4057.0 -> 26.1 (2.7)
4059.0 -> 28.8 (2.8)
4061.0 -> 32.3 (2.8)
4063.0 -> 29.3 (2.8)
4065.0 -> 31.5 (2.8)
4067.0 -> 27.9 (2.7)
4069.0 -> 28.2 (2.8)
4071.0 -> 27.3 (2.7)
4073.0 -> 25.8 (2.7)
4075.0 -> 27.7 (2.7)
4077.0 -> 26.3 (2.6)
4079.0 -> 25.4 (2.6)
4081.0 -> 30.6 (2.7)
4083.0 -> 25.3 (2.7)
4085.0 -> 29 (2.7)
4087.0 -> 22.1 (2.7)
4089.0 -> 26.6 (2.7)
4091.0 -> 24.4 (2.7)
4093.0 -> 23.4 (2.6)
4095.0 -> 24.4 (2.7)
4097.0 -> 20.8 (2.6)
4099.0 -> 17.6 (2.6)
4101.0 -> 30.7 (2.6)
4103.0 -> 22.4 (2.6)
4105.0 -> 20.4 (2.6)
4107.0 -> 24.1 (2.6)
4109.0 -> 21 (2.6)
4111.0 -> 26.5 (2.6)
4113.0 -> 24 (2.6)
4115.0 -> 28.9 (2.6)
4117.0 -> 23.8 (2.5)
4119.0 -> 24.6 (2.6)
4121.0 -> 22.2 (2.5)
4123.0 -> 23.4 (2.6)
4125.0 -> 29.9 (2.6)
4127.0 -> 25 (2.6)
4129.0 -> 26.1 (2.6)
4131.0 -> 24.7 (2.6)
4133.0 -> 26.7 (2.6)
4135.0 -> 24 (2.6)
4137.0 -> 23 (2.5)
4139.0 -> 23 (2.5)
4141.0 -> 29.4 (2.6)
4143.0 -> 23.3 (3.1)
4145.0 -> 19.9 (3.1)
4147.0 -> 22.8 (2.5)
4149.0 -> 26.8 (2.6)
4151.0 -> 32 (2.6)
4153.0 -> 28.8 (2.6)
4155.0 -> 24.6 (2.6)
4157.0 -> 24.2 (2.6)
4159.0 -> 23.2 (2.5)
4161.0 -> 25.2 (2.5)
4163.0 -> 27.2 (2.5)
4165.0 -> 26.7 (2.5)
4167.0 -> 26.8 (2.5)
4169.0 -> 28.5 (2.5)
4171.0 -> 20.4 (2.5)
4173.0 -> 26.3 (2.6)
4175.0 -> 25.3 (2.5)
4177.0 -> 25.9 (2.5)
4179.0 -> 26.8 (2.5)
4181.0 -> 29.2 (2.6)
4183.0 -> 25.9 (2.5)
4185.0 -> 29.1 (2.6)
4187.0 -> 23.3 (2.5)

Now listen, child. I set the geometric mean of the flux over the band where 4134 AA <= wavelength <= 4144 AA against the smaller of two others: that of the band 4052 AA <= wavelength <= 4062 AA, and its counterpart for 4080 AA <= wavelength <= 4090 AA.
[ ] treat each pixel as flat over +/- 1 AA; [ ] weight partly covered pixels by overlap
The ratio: 0.92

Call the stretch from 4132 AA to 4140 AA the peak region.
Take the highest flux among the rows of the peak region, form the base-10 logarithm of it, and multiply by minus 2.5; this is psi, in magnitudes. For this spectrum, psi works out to -3.57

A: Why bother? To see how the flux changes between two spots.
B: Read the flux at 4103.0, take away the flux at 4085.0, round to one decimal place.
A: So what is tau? -6.6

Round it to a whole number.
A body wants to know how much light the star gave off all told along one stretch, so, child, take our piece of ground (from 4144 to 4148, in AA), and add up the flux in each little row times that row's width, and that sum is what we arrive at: 85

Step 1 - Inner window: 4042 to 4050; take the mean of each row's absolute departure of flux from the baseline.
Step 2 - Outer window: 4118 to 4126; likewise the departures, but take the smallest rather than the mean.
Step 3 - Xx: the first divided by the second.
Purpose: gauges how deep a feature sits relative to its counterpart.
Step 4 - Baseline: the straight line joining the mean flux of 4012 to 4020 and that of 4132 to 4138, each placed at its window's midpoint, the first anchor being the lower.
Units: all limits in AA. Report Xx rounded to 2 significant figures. 5.1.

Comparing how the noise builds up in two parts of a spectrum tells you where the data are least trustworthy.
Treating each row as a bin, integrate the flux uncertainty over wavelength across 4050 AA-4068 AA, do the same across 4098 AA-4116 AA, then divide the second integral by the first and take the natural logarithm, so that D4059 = -0.07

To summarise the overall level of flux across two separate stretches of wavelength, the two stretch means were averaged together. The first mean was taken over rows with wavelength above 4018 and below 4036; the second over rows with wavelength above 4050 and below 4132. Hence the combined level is 26.5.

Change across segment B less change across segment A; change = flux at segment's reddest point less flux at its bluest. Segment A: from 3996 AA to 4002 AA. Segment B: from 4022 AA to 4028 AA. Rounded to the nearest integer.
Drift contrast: -6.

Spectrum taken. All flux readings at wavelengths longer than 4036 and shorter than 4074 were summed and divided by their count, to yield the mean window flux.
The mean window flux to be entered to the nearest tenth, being 28.2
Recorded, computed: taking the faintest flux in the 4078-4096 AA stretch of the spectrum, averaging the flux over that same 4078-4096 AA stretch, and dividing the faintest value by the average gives 0.86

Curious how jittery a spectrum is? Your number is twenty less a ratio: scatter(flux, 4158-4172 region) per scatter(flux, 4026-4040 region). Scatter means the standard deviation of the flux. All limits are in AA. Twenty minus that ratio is 19.2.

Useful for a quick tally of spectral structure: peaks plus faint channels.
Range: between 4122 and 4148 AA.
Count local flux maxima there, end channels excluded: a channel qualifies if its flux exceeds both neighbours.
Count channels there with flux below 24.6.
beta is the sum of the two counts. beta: 11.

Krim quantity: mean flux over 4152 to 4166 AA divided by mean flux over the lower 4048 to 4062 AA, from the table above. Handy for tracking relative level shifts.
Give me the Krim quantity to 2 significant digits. 0.89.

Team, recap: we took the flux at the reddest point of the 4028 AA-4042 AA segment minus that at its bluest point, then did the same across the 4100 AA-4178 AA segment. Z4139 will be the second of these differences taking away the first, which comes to -5.4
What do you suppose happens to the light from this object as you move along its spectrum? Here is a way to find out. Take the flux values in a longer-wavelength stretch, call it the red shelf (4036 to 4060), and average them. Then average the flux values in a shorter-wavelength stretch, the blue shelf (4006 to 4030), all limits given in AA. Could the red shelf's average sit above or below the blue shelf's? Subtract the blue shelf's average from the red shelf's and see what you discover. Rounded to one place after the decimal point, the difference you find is 0.2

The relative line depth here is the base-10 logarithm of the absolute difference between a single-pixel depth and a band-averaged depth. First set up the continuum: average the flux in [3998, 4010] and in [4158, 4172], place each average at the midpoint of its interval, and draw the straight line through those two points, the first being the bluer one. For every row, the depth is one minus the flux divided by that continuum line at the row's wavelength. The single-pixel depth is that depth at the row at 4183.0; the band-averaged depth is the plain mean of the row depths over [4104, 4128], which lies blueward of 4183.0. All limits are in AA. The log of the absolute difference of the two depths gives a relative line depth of -1.1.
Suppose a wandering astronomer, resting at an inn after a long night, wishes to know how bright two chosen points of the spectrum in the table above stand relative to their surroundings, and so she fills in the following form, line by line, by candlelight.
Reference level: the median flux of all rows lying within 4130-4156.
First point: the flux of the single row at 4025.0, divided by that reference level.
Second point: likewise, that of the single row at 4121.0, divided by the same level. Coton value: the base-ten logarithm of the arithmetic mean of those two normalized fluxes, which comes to -0.029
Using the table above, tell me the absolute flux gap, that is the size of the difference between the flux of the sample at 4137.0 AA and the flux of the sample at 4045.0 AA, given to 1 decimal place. 1.9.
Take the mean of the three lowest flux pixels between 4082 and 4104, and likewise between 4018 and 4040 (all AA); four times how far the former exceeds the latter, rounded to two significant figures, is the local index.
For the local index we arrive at -17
